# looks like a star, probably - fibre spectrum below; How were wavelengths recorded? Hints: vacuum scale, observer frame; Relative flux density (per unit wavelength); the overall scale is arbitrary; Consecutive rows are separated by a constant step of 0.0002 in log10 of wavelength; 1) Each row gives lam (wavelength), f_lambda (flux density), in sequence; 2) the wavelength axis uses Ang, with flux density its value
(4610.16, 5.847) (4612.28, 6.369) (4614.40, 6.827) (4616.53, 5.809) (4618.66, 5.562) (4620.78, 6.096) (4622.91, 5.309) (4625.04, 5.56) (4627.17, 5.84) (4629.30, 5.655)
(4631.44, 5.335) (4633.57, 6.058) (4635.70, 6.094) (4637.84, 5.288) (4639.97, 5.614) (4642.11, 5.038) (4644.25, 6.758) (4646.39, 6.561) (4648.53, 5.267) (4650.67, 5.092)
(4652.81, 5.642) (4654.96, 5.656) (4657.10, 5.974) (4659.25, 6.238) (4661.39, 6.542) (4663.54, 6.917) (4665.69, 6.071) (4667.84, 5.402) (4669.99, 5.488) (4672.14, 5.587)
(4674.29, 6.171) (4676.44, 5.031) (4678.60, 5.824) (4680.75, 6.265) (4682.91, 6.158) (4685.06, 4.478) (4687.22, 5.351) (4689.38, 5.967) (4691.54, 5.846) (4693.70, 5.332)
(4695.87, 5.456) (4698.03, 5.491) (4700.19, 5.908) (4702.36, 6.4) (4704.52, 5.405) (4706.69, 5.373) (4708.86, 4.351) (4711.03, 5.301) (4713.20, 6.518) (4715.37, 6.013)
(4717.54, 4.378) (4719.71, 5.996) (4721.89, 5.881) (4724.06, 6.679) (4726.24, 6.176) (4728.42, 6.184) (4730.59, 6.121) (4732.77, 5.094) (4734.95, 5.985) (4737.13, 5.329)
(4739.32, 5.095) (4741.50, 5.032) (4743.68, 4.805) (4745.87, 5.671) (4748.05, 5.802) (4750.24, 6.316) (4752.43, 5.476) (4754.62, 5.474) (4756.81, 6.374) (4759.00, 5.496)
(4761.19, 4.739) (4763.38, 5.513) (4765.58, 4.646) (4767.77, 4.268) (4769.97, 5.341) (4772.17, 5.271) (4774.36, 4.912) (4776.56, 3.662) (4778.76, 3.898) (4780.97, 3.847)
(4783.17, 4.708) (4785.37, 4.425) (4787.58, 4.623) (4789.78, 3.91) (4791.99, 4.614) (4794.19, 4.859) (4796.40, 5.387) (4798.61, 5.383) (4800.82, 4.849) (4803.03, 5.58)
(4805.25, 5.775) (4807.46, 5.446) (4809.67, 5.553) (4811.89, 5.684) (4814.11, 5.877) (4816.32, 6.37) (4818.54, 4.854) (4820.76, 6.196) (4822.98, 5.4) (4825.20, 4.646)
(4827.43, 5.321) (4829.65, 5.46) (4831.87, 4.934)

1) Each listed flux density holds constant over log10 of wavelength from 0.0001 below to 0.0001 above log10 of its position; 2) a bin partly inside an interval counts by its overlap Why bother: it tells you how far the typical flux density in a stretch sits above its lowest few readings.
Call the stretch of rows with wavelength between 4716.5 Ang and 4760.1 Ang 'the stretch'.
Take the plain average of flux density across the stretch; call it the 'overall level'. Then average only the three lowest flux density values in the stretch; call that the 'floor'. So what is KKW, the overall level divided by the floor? 1.20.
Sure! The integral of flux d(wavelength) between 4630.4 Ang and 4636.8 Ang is 37.3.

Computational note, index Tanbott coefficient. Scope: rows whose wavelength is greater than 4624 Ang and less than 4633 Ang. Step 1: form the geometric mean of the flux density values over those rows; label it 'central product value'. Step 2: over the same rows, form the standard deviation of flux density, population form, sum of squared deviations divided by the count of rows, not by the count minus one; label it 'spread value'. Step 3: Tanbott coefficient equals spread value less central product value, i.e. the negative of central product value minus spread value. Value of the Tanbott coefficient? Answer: -5.41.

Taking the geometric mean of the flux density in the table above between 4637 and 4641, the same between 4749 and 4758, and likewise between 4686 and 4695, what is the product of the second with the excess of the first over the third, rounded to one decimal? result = -1.0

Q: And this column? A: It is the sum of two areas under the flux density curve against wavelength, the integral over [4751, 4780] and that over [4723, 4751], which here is 305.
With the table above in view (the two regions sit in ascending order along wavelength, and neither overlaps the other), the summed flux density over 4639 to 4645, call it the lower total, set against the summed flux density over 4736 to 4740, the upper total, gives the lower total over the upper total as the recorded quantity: 1.7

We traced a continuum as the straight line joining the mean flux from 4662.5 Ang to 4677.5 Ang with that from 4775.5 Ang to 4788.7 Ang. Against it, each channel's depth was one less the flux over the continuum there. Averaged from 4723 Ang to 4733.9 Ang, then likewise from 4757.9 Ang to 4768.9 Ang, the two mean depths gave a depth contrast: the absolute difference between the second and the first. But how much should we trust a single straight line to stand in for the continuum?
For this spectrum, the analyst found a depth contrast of 0.11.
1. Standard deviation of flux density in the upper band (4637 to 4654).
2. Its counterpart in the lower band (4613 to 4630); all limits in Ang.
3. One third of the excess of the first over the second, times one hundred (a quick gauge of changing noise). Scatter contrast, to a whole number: 6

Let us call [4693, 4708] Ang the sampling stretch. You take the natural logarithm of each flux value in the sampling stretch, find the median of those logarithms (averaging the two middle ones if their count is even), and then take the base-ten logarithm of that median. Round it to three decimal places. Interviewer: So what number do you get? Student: 0.230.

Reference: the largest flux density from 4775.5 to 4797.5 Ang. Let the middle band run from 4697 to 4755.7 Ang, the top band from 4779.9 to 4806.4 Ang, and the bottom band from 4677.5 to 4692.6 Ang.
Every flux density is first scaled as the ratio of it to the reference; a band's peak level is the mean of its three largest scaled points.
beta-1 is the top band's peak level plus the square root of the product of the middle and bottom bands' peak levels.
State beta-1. 2.21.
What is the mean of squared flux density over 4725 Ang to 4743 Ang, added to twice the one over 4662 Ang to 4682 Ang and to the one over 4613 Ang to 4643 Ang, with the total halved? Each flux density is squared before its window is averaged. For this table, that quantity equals 67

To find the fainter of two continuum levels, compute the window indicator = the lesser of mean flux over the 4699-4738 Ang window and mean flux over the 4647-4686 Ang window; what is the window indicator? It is 5.7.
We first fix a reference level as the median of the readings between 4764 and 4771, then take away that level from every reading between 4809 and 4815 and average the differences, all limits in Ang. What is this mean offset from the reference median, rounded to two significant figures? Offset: 1.1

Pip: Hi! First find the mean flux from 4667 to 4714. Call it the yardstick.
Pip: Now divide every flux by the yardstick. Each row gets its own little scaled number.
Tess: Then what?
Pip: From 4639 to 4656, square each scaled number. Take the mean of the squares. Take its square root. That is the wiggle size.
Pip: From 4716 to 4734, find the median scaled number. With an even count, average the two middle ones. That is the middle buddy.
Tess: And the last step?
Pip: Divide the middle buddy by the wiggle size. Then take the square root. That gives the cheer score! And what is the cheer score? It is 1.03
